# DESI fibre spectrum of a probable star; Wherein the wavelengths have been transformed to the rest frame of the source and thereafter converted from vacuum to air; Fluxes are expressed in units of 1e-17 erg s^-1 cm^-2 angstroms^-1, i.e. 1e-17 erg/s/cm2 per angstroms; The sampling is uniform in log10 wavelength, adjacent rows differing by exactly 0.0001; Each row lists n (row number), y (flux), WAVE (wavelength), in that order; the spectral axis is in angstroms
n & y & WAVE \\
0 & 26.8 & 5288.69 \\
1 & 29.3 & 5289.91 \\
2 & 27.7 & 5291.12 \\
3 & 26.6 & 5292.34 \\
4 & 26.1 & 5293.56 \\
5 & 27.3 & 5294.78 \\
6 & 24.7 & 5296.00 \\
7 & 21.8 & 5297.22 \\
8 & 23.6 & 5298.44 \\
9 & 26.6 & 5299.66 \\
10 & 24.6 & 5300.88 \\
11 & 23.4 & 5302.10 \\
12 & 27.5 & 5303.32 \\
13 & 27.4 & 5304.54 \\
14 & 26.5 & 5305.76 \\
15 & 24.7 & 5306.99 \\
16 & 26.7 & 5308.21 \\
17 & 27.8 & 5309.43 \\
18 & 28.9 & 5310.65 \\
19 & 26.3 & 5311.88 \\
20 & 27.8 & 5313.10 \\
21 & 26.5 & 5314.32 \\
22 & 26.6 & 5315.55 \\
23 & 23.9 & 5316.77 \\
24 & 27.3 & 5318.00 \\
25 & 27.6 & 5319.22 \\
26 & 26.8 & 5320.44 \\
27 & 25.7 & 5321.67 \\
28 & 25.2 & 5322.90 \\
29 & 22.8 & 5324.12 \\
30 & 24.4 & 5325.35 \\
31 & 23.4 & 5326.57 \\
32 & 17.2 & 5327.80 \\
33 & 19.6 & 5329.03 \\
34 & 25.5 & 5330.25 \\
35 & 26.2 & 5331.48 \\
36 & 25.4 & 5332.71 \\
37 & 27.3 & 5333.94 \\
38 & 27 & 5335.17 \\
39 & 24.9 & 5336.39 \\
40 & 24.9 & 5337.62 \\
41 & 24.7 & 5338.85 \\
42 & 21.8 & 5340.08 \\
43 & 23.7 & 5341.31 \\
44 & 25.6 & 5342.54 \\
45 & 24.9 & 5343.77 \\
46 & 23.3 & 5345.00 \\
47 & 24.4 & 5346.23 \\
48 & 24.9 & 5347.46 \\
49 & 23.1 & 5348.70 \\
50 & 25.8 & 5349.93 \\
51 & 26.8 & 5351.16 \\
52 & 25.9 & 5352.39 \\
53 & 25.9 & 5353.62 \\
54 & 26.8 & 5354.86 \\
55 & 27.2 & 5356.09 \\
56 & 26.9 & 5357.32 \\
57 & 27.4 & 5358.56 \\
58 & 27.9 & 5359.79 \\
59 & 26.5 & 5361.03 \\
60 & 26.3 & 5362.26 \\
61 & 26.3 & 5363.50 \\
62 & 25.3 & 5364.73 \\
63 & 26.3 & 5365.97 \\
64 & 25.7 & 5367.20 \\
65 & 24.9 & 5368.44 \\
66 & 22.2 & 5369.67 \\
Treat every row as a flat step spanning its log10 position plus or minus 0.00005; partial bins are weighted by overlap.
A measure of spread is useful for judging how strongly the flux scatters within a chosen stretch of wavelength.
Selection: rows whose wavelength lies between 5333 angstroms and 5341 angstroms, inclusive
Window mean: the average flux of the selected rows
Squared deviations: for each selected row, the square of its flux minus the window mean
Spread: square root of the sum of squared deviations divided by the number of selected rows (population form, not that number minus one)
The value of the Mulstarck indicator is 1.81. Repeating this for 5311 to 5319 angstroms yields 1.23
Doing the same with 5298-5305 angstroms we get 1.72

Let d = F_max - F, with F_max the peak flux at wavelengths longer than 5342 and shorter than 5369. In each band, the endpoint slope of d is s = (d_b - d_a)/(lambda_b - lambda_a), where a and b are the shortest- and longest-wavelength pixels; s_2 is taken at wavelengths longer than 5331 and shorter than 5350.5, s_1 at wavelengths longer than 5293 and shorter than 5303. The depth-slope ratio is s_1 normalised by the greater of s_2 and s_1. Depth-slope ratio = 1.0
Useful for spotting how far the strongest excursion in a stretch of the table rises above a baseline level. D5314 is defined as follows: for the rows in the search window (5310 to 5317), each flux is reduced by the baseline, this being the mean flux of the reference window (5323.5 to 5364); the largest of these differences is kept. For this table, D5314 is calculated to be 3.9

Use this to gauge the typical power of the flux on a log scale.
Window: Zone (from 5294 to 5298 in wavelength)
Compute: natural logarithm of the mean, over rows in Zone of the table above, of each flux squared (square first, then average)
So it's 6.41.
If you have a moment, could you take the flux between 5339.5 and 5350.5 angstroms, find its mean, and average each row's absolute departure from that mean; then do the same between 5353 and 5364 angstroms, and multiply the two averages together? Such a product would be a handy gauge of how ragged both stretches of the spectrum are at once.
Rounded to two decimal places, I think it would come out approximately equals 0.52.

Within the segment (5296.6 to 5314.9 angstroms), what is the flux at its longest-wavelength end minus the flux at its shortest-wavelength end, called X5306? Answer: 4.7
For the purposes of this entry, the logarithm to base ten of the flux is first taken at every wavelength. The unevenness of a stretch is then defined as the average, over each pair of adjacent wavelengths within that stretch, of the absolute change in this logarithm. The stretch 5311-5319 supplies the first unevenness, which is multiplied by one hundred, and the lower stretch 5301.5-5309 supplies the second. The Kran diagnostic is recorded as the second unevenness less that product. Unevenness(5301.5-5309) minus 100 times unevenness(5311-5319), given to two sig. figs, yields -3.0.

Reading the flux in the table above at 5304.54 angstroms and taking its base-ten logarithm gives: 1.44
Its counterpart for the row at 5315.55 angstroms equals 1.42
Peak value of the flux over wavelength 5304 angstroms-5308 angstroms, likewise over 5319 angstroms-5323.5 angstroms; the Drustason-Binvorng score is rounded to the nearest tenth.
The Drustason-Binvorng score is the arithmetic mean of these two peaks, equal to 27.5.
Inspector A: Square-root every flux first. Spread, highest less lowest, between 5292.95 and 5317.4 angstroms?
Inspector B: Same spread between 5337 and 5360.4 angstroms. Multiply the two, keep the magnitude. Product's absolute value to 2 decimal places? 0.43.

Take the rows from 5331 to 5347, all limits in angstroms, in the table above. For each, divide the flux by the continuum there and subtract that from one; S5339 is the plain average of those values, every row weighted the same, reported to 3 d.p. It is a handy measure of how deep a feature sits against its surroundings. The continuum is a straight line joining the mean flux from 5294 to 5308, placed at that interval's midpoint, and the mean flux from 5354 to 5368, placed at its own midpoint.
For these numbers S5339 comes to 0.045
